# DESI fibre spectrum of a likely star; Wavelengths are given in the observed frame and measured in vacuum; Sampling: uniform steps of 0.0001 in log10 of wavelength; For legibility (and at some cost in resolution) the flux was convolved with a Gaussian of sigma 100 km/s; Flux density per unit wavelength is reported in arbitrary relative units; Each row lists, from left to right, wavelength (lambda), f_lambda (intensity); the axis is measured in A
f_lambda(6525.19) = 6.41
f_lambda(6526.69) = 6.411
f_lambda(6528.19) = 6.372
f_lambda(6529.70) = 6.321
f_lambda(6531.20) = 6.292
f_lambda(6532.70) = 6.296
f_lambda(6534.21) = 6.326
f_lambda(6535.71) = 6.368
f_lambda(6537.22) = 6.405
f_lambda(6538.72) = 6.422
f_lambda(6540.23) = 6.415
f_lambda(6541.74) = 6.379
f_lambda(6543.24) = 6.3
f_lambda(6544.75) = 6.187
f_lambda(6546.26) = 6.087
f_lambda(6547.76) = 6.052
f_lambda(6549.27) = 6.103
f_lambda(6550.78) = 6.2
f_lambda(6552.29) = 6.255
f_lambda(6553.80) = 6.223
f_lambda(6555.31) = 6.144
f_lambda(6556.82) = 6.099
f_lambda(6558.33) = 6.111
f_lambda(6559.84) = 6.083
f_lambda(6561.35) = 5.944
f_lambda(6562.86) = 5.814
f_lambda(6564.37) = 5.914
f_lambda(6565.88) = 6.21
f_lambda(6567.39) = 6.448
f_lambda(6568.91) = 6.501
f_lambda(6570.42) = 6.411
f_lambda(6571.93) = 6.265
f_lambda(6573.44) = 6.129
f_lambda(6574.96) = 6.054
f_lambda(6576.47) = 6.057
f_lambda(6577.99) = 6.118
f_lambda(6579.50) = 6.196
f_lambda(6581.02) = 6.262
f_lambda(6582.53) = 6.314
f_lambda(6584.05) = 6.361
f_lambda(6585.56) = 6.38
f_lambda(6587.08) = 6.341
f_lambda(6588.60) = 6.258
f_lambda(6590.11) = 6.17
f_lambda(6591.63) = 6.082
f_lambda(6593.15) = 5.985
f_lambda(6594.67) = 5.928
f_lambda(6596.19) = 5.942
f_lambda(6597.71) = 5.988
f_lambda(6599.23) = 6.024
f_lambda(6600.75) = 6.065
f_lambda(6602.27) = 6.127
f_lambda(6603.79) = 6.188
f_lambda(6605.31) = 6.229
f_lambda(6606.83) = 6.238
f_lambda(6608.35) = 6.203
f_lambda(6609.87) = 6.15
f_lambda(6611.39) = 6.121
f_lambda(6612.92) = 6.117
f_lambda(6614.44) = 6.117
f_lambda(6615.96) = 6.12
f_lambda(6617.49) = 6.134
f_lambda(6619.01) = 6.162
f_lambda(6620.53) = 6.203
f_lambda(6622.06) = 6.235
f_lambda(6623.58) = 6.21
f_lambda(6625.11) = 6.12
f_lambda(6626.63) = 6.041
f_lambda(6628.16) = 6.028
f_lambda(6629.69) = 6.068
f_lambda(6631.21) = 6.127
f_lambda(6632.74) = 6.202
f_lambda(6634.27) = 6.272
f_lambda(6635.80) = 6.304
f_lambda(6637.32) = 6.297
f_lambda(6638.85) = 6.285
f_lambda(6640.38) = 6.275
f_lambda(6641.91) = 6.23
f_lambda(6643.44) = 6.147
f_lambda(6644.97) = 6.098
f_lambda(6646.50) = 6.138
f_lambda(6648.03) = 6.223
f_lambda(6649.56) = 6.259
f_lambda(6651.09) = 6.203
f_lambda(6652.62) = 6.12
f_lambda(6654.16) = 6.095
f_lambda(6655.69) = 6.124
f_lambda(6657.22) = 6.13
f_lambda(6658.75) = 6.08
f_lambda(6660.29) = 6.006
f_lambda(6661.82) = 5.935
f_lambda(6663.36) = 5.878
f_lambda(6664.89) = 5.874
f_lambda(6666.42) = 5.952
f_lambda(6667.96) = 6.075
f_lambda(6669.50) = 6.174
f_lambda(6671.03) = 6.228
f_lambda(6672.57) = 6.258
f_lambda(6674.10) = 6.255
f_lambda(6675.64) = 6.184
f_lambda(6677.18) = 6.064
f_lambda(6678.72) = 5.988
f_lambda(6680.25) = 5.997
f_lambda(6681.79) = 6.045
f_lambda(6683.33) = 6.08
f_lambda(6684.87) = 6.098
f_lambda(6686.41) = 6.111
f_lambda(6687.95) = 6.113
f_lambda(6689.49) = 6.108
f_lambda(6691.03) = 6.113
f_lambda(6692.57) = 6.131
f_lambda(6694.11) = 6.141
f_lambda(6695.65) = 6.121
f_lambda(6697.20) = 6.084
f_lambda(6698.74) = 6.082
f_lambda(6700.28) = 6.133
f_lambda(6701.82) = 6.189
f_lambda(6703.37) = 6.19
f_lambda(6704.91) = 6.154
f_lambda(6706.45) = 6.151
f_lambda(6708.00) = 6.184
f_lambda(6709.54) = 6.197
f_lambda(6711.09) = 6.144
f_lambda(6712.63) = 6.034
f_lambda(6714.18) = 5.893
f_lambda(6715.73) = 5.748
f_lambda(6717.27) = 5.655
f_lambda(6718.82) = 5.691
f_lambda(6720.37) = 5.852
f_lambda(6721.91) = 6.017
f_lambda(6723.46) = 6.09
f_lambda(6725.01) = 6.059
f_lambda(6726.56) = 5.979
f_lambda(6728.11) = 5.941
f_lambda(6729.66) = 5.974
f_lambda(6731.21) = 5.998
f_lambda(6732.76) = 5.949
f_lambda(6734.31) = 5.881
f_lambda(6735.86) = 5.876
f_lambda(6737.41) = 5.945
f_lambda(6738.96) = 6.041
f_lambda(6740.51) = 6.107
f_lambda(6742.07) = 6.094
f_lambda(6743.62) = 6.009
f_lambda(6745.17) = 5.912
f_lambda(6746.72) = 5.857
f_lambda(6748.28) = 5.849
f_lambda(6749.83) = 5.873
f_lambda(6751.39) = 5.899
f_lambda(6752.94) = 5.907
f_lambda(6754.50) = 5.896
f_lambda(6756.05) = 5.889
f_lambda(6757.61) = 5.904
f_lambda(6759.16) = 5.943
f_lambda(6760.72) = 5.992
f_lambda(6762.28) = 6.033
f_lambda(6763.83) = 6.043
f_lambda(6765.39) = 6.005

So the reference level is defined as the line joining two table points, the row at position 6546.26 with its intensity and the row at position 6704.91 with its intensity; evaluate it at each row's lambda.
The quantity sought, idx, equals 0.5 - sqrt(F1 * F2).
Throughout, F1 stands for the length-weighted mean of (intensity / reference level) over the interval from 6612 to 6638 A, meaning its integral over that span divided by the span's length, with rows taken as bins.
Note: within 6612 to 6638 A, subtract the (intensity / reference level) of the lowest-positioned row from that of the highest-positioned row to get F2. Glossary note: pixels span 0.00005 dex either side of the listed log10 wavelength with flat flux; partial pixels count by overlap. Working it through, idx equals 0.33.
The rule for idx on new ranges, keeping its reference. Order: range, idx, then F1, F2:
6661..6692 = 0.34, 0.99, 0.027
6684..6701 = 0.43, 0.99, 0.005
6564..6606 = 0.28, 1.01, 0.049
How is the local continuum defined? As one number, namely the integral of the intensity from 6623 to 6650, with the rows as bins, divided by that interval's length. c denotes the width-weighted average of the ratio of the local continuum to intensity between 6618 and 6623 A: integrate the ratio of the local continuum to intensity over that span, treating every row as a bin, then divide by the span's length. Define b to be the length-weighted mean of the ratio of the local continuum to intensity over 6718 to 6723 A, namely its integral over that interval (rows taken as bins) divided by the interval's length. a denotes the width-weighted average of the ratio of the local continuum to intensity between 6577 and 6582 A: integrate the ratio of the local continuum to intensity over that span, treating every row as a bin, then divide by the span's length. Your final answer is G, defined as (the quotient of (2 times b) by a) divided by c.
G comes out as 2.11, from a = 1.00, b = 1.05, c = 1.00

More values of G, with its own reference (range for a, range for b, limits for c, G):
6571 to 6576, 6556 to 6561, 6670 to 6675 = 2.04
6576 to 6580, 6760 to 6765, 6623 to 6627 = 2.02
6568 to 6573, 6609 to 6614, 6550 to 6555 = 2.09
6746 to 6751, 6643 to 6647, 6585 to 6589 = 1.97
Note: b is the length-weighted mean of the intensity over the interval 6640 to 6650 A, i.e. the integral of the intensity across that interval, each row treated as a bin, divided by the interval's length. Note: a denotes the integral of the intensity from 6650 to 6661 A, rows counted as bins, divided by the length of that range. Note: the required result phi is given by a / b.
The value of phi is 0.99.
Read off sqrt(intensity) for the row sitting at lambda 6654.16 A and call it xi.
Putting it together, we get 2.47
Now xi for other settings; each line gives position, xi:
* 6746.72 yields 2.42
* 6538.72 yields 2.53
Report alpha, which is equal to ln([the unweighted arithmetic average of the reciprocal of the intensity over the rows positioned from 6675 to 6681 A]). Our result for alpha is -1.801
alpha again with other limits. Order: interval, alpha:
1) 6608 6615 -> -1.815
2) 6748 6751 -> -1.768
